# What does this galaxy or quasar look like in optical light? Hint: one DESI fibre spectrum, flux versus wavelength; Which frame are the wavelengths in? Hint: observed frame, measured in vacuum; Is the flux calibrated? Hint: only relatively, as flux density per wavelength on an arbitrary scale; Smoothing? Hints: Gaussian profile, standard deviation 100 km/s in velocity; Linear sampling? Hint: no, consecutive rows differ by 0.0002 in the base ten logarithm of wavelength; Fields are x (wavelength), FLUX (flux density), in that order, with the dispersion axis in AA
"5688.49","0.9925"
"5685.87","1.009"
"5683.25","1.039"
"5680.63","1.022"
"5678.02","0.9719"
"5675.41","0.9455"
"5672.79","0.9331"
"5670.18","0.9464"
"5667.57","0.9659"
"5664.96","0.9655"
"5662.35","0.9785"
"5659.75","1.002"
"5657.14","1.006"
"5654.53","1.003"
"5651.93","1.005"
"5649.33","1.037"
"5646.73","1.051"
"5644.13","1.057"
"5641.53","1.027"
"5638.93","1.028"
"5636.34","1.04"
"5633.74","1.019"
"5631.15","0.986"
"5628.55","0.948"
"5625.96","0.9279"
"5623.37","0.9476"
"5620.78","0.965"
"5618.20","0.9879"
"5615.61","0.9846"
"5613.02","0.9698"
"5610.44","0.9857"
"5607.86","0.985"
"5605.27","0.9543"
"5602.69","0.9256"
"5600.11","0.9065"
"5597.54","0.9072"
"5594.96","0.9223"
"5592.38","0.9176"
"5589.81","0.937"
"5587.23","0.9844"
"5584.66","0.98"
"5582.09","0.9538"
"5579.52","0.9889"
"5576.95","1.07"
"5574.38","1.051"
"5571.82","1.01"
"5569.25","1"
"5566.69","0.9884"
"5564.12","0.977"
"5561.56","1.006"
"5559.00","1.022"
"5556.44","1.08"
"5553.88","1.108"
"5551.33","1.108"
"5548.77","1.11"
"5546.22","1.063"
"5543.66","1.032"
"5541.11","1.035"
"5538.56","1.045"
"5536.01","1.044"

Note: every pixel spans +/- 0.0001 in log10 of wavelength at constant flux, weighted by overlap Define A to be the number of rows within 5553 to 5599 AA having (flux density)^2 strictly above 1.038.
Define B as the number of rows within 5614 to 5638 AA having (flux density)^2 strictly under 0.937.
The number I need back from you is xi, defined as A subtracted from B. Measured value -1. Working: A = 5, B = 4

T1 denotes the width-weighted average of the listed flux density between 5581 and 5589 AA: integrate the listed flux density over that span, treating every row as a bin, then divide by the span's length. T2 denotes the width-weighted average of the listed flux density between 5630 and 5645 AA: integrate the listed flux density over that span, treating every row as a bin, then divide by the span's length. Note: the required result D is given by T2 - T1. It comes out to 0.06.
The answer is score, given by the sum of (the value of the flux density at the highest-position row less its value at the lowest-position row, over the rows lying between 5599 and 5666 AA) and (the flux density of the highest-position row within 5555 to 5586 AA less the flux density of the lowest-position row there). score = -0.04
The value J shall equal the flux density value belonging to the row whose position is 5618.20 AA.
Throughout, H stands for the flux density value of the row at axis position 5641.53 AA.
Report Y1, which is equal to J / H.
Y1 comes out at 0.96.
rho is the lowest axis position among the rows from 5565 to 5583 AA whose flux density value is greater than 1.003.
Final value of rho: 5571.82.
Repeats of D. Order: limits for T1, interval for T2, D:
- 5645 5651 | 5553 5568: -0.02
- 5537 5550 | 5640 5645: -0.02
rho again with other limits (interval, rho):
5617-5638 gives 5633.74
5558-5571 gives 5559.00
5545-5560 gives 5546.22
